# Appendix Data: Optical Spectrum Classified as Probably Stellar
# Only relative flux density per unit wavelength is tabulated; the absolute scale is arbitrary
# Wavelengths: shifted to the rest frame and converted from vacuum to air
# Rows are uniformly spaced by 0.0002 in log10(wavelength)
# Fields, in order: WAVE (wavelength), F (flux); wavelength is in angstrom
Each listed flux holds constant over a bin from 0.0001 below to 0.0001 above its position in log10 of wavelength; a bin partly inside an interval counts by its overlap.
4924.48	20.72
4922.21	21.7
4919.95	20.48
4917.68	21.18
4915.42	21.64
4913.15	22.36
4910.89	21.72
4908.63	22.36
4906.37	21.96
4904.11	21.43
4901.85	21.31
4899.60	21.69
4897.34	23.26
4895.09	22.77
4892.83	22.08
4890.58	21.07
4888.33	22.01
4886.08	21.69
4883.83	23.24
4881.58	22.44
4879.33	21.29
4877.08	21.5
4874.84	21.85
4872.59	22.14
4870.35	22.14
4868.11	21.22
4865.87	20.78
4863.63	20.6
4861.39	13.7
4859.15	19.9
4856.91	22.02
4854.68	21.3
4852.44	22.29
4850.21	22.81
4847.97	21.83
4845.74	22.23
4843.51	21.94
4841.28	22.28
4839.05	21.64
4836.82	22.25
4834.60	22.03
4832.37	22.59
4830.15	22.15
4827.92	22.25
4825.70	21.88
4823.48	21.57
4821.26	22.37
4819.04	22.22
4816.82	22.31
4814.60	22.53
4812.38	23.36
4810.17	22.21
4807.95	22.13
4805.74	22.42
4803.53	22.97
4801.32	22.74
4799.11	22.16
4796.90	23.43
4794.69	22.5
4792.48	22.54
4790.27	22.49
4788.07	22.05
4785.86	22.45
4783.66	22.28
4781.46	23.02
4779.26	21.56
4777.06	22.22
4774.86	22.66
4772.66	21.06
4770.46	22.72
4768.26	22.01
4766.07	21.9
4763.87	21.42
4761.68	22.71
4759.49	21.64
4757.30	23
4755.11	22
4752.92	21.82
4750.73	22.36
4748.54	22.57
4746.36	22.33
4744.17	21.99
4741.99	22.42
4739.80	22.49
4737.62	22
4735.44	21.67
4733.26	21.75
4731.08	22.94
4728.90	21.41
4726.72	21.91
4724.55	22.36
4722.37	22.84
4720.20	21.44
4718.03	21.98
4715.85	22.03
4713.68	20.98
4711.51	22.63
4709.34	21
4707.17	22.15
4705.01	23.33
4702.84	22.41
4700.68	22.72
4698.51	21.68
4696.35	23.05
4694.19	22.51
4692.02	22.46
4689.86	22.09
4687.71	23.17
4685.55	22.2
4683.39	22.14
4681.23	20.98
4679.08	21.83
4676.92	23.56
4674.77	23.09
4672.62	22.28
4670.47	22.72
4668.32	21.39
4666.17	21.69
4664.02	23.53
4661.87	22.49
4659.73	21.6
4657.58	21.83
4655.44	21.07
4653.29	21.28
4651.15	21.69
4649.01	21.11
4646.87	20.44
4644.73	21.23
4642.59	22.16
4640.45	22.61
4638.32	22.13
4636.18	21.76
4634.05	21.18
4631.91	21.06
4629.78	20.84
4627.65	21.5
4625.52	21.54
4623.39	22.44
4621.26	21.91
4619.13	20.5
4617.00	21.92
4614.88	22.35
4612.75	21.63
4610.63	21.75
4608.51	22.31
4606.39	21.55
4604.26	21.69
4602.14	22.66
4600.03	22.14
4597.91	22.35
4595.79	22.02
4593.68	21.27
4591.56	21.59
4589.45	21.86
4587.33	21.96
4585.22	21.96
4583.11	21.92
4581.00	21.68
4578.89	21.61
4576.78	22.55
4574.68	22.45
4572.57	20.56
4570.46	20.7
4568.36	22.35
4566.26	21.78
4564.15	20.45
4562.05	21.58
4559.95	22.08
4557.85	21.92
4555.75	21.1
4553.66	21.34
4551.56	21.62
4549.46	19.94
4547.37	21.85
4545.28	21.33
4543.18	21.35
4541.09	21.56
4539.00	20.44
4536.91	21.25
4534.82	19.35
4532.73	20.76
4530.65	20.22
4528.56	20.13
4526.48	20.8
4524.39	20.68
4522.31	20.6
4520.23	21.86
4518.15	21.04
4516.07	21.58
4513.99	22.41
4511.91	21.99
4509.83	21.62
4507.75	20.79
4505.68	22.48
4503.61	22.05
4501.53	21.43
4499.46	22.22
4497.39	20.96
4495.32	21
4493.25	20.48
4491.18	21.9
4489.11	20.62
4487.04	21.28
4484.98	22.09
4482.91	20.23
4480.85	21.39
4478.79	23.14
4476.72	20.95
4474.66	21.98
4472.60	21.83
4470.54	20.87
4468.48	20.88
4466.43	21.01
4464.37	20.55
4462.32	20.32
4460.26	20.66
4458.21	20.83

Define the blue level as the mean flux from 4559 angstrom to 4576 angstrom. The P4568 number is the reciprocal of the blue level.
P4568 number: 0.0465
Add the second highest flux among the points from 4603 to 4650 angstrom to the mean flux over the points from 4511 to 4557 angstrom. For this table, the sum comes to 43.5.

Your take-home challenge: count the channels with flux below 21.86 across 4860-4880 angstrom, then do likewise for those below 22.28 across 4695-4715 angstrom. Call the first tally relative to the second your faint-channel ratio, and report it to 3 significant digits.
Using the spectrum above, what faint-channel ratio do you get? 1.75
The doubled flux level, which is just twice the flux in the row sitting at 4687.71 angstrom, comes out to 46.3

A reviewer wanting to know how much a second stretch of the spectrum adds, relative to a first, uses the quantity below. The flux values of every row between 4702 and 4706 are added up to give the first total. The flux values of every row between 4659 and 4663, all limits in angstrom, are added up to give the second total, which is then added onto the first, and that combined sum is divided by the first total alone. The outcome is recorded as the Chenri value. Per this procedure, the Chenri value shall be 1.96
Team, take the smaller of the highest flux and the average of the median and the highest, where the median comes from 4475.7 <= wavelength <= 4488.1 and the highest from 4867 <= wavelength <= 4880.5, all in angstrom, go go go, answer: 21.7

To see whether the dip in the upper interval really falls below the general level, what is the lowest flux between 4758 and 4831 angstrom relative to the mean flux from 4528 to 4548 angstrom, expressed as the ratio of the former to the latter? 1.01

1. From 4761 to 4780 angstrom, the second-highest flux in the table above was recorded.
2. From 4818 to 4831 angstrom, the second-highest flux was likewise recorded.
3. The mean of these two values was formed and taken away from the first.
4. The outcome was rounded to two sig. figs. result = 0.23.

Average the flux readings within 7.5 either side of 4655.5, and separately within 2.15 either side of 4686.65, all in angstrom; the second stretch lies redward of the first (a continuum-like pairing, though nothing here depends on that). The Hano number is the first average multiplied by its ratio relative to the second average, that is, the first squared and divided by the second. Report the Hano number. 20.5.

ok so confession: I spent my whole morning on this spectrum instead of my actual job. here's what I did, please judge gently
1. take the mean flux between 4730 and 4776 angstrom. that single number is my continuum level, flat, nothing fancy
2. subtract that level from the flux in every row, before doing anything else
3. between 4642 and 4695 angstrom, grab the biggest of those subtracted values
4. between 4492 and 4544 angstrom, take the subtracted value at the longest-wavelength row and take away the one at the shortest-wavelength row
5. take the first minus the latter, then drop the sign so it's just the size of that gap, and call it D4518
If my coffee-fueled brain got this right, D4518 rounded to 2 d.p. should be 0.53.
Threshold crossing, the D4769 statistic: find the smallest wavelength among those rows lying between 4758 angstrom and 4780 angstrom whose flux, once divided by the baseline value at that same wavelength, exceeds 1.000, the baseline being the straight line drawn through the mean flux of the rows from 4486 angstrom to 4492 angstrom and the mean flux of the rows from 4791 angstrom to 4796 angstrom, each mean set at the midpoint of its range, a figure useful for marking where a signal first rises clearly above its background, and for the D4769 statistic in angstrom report 4761.68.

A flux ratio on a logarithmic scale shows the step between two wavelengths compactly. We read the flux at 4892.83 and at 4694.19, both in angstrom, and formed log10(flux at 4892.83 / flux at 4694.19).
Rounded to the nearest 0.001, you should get -0.008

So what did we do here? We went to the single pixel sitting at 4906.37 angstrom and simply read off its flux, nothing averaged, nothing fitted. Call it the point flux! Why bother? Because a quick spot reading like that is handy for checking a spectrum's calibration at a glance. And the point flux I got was 21.96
